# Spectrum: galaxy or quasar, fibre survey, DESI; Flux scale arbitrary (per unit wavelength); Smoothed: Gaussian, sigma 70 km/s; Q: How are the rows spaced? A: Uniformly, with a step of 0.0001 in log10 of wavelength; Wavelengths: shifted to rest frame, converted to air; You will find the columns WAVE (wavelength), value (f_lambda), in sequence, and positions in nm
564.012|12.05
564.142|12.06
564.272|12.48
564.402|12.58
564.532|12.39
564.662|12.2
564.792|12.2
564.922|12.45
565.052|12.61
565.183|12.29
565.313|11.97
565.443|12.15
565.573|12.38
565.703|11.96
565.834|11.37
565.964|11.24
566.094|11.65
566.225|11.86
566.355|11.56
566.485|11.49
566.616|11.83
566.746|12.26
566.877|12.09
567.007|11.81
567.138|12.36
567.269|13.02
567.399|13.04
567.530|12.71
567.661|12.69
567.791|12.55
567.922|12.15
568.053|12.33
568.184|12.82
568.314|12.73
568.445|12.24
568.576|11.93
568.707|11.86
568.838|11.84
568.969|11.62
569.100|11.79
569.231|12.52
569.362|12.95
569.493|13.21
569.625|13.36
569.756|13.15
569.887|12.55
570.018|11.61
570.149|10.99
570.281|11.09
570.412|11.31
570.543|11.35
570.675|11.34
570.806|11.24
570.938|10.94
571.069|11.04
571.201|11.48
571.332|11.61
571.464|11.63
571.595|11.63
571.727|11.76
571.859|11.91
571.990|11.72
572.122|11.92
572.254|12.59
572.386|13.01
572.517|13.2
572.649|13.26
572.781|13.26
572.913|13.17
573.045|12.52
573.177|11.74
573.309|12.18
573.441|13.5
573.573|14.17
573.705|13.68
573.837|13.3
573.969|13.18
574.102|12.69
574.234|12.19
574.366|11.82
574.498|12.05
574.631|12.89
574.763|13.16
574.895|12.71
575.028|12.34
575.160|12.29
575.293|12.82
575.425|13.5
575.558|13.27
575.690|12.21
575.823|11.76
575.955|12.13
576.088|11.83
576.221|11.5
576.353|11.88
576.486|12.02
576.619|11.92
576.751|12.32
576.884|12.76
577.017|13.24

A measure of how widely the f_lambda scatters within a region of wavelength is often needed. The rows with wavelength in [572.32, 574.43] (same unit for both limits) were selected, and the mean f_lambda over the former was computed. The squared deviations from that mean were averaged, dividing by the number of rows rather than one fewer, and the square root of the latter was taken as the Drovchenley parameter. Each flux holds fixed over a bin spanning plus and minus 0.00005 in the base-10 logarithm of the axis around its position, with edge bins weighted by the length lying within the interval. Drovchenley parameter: 0.66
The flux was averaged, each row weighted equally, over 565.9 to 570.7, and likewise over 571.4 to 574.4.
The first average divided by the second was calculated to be 0.962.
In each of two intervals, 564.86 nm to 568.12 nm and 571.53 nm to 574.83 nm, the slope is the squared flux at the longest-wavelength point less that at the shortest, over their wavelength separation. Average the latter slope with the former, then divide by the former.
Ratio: -5.8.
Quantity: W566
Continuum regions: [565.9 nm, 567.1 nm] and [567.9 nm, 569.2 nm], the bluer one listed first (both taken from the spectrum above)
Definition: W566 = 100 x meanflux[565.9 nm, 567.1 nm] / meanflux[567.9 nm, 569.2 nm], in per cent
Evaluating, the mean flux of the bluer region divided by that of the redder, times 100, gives 97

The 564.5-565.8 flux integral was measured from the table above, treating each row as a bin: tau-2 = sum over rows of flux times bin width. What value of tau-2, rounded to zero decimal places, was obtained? 16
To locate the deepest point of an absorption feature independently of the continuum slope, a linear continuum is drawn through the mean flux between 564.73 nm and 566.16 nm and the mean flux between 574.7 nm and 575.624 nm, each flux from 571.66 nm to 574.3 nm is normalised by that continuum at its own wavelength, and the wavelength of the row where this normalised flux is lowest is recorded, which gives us 573.177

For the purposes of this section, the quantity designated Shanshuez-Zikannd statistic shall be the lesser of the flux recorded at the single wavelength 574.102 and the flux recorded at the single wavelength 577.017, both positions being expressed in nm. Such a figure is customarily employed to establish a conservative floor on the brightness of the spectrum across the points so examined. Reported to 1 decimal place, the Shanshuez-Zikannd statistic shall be 12.7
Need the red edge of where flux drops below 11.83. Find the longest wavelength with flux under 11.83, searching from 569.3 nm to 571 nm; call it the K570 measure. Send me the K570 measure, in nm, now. 570.938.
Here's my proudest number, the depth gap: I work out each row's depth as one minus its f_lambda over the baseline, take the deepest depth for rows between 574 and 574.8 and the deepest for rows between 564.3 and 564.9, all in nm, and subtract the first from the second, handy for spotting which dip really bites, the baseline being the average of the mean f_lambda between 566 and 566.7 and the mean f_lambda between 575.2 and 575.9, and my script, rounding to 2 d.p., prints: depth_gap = -0.03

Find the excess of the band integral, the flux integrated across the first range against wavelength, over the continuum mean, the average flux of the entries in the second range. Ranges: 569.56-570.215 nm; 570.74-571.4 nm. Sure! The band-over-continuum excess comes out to -3.2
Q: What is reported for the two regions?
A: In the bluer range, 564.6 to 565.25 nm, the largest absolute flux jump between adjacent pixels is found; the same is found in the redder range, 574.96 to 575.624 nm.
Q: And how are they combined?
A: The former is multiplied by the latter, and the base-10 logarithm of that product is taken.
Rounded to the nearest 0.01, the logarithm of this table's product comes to -0.66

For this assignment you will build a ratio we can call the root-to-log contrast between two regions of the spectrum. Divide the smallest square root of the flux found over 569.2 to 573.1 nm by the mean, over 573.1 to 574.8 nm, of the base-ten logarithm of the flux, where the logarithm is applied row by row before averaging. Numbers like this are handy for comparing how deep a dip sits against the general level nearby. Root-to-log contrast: 2.99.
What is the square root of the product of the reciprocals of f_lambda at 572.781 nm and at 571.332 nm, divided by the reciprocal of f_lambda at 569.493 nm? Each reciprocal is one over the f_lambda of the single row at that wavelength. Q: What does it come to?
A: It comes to 1.06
